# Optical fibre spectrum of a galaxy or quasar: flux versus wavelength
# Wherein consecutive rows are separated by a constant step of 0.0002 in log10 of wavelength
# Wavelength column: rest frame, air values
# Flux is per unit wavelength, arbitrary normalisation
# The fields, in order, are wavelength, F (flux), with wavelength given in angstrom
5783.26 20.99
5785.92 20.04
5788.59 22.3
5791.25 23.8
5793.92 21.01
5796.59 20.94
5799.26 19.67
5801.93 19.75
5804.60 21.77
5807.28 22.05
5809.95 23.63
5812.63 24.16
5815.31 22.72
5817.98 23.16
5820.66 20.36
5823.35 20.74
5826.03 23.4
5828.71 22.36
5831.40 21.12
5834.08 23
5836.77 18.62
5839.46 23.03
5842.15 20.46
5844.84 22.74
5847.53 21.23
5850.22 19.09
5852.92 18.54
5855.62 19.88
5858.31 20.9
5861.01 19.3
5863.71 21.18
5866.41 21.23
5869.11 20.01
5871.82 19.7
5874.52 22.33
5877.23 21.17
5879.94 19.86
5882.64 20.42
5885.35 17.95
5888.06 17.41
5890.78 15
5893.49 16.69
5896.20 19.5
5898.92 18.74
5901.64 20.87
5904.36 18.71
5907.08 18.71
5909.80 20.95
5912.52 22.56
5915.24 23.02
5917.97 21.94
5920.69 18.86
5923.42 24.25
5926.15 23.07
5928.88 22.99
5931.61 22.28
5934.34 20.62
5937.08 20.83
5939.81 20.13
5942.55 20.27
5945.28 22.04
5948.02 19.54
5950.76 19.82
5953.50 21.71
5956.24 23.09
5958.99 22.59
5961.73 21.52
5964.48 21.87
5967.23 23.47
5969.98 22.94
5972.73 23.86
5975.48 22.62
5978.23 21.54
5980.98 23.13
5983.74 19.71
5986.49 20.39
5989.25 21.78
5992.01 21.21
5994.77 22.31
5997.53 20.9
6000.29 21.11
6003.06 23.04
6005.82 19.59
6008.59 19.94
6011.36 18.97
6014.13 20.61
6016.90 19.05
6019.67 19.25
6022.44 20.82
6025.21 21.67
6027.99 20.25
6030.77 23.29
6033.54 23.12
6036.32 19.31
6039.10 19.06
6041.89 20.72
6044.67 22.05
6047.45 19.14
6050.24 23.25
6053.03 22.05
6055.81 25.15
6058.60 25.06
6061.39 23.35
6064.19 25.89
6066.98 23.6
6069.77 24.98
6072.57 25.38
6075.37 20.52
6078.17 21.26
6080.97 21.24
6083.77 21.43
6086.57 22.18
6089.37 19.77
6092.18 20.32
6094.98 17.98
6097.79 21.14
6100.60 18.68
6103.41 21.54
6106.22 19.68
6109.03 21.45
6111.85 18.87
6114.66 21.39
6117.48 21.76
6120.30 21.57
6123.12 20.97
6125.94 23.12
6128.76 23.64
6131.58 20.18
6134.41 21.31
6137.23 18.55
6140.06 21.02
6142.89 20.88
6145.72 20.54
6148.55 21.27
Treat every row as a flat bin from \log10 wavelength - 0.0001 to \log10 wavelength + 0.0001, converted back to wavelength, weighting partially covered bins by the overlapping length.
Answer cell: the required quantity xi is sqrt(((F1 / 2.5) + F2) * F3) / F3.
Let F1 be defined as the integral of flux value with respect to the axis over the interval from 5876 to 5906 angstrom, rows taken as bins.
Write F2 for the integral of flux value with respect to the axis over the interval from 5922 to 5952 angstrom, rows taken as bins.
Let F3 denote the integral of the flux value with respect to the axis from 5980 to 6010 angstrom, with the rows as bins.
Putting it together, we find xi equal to 1.17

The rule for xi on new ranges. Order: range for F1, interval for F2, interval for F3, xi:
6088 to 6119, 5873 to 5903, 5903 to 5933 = 1.13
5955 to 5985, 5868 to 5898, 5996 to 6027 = 1.15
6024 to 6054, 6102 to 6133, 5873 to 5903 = 1.26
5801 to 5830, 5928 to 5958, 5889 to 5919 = 1.23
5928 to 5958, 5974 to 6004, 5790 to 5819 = 1.19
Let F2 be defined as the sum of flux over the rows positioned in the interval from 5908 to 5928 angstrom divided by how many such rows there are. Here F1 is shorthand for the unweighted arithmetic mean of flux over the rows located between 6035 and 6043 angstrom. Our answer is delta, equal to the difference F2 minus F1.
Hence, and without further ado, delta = 2.4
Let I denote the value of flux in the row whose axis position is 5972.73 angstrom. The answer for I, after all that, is 23.86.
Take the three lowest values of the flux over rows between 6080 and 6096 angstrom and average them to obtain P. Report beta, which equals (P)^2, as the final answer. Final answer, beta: 375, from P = 19.4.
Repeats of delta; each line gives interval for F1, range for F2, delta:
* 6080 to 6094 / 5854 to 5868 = -0.5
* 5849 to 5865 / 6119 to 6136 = 2.0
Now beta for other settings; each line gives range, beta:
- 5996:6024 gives 364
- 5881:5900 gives 268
